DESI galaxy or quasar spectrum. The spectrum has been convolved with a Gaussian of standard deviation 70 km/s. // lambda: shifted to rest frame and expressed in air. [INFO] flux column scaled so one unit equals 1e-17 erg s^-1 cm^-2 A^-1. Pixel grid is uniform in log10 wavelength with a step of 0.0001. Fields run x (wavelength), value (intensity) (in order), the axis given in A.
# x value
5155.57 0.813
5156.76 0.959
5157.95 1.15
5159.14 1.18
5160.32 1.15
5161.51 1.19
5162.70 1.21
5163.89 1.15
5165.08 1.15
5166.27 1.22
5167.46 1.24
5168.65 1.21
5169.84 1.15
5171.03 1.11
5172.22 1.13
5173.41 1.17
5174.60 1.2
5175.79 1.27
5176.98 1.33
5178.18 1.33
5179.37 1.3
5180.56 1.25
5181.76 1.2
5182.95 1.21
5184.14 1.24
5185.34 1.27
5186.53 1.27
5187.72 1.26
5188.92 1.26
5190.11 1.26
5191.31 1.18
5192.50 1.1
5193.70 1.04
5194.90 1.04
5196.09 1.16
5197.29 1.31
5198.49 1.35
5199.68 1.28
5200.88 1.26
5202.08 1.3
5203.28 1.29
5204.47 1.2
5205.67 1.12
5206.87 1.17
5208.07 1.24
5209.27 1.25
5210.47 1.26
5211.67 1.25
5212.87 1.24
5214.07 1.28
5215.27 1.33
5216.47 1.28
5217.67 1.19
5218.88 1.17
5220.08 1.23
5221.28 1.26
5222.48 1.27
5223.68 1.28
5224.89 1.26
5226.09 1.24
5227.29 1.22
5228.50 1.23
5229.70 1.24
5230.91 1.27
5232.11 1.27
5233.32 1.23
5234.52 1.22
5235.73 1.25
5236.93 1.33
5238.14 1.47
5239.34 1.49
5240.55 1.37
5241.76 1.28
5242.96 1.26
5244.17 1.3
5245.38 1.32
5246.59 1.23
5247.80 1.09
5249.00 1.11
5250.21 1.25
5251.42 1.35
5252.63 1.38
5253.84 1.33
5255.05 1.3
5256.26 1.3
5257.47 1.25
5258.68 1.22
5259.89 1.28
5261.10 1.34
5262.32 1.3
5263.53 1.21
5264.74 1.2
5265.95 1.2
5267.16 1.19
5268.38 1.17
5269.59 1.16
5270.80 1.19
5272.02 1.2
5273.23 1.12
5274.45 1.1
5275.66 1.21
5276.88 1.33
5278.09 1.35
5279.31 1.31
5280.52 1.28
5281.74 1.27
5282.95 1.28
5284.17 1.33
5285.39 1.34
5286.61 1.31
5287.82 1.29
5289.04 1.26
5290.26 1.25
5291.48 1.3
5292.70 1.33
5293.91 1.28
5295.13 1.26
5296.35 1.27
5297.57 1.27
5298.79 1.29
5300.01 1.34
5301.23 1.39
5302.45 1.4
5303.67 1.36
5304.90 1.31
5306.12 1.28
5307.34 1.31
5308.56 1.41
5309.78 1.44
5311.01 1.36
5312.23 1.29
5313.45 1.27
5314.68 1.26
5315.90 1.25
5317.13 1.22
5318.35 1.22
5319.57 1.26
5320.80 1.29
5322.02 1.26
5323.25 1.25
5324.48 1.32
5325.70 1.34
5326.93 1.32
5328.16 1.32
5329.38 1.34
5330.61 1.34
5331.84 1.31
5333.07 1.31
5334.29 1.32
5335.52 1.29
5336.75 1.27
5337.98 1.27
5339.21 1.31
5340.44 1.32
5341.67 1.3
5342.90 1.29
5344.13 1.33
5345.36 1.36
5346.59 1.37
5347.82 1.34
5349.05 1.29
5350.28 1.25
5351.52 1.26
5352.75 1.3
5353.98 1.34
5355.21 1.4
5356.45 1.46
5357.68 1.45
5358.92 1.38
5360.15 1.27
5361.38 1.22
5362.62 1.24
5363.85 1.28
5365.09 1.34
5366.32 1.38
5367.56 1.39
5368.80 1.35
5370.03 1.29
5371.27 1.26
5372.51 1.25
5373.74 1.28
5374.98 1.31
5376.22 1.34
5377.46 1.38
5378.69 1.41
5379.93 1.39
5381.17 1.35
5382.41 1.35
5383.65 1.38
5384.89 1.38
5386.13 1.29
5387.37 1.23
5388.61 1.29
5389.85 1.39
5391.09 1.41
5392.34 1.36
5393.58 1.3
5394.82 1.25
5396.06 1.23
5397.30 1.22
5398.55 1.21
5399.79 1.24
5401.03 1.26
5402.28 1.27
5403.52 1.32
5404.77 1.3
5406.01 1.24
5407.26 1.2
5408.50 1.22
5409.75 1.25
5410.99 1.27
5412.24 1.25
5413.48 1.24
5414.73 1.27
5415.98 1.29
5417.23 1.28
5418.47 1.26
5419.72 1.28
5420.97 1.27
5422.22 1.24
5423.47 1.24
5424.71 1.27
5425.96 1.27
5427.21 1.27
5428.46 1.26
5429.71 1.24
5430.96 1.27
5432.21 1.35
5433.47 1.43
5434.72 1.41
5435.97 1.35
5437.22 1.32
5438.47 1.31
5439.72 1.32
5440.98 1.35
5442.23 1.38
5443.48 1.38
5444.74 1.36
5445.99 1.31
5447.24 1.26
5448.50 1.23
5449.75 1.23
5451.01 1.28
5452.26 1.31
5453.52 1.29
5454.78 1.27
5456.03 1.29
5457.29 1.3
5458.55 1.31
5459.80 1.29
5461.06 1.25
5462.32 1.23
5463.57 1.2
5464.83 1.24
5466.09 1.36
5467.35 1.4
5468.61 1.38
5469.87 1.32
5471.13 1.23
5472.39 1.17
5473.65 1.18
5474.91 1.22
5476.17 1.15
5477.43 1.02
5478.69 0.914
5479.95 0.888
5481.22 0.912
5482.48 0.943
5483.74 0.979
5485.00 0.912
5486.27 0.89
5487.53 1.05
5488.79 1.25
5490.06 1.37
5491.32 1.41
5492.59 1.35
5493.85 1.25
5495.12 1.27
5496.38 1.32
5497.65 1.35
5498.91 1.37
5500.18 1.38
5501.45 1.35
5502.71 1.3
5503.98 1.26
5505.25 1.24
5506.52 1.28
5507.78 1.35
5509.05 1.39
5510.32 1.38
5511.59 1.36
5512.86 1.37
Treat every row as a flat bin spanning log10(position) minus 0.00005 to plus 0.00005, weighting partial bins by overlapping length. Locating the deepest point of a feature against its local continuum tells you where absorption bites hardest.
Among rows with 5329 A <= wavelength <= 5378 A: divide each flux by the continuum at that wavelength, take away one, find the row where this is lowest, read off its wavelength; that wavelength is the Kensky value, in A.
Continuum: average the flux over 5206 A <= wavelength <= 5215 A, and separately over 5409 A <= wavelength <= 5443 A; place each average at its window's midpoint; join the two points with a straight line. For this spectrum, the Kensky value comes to 5361.38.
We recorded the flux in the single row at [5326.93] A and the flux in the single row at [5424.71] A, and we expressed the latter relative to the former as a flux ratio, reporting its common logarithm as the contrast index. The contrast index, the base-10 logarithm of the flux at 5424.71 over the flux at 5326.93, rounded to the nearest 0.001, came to -0.017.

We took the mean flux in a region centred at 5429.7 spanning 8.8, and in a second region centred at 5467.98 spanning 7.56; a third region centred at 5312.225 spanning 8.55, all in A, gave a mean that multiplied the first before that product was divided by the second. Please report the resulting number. 1.30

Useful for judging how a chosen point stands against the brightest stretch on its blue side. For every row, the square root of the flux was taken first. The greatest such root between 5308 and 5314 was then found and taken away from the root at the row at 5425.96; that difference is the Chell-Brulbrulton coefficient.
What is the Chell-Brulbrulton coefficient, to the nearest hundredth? -0.07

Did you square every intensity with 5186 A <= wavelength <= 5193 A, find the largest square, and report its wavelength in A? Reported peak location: 5186.53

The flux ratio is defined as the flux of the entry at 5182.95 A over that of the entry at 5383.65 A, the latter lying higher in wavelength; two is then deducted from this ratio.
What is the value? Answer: -1.12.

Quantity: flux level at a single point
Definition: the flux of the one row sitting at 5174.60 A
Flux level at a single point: 1.2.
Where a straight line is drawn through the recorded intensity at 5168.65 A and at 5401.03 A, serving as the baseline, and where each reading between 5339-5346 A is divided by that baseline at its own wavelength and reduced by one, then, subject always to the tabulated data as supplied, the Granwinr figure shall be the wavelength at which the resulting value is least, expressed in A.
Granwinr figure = 5342.90 A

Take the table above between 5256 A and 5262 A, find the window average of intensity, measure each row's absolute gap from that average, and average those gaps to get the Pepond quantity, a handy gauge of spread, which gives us 0.034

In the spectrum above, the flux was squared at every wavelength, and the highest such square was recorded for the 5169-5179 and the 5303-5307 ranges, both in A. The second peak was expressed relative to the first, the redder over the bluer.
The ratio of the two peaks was 1.05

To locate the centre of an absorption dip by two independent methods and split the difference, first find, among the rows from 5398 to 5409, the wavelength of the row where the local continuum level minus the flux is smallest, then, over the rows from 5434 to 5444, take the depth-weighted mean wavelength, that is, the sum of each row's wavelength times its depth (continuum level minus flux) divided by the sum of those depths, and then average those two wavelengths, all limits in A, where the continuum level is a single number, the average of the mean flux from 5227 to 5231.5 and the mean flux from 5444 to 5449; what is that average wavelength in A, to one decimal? 5421.3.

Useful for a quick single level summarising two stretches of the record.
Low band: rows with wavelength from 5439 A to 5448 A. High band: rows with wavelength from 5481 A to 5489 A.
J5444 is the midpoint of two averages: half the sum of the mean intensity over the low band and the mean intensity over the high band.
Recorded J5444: 1.16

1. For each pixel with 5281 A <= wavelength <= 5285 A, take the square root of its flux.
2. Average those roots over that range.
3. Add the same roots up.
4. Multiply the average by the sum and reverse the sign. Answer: -3.88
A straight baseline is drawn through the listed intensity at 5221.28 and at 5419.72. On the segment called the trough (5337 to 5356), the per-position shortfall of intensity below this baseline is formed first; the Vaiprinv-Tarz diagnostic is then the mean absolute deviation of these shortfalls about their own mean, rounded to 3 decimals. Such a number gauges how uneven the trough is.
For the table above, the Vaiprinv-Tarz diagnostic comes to 0.034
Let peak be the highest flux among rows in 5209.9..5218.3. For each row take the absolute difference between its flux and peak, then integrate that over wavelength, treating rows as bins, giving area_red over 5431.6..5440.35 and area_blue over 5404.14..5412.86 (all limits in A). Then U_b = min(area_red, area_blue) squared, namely 0.11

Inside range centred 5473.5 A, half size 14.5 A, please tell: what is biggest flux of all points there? 1.4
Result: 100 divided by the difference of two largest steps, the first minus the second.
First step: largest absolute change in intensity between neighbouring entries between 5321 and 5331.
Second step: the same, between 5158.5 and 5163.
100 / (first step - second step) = 3333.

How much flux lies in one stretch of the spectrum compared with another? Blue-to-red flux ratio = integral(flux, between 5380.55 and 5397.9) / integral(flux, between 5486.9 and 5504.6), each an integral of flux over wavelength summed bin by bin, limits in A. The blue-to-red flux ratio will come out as 0.99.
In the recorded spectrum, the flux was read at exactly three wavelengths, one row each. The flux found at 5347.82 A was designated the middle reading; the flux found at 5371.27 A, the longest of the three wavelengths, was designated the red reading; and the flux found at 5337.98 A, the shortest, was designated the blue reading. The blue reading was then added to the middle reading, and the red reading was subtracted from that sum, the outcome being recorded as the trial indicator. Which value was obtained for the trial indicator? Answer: 1.35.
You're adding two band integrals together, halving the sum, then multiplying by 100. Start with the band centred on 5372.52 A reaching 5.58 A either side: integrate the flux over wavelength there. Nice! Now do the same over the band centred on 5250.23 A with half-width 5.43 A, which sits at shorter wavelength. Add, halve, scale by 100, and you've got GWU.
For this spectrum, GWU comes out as 1420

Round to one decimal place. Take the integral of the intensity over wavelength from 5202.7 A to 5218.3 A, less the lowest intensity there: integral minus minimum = 18.2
